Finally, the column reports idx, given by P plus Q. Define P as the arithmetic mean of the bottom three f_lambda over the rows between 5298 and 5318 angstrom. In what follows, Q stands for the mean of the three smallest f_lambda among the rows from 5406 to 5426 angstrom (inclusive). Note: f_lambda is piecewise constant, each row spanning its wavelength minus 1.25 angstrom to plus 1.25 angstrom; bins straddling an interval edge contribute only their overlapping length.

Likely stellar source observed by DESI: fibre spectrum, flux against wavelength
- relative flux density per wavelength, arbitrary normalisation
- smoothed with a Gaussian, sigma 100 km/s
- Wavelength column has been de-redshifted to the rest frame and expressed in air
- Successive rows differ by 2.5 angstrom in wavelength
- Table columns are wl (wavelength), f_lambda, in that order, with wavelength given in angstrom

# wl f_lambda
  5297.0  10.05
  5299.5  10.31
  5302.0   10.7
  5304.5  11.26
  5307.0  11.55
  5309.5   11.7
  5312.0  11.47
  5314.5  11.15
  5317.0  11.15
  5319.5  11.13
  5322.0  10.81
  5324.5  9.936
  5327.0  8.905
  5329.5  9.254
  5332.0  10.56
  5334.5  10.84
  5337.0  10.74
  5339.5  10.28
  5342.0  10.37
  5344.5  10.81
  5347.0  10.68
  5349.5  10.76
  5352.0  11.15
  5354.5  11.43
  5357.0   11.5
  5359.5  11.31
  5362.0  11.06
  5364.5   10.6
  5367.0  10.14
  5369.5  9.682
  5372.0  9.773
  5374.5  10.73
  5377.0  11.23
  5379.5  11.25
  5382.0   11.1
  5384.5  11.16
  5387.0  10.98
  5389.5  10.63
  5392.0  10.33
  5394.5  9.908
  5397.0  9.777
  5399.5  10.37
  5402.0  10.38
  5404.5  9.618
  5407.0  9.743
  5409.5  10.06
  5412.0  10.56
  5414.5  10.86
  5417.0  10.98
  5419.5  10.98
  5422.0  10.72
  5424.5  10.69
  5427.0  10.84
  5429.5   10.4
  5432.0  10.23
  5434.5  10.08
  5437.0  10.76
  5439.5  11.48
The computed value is 20.8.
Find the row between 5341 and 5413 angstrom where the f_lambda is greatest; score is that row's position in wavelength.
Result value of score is 5357.0 angstrom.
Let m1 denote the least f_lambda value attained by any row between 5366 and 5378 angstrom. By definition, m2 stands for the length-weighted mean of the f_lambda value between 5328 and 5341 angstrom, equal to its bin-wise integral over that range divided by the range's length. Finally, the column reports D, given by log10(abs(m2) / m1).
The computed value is 0.03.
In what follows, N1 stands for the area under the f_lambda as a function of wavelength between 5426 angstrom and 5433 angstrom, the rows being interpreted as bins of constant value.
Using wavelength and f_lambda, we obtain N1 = 73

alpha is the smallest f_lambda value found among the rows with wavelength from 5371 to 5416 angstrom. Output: 9.618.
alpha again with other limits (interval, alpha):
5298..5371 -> 8.905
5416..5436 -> 10.08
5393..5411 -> 9.618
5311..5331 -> 8.905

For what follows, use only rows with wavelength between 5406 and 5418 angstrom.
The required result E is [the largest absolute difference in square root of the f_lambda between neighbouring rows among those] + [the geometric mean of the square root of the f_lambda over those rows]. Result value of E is 3.31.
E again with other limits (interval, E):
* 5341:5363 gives 3.38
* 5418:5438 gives 3.36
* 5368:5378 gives 3.36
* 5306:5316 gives 3.43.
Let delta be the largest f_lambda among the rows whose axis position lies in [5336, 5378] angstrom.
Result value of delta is 11.5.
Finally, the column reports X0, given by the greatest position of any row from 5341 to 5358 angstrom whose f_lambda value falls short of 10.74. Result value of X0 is 5347.0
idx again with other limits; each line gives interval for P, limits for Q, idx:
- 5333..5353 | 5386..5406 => 20.2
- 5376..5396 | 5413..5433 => 20.7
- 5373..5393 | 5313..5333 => 19.9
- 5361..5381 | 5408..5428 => 20.3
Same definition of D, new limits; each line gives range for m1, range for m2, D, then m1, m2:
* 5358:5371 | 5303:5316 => 0.07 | 9.682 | 11.4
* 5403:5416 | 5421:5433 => 0.04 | 9.618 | 10.6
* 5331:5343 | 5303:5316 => 0.05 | 10.28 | 11.4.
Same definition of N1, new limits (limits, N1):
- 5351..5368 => 188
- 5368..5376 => 81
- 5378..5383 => 56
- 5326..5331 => 46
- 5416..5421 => 55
